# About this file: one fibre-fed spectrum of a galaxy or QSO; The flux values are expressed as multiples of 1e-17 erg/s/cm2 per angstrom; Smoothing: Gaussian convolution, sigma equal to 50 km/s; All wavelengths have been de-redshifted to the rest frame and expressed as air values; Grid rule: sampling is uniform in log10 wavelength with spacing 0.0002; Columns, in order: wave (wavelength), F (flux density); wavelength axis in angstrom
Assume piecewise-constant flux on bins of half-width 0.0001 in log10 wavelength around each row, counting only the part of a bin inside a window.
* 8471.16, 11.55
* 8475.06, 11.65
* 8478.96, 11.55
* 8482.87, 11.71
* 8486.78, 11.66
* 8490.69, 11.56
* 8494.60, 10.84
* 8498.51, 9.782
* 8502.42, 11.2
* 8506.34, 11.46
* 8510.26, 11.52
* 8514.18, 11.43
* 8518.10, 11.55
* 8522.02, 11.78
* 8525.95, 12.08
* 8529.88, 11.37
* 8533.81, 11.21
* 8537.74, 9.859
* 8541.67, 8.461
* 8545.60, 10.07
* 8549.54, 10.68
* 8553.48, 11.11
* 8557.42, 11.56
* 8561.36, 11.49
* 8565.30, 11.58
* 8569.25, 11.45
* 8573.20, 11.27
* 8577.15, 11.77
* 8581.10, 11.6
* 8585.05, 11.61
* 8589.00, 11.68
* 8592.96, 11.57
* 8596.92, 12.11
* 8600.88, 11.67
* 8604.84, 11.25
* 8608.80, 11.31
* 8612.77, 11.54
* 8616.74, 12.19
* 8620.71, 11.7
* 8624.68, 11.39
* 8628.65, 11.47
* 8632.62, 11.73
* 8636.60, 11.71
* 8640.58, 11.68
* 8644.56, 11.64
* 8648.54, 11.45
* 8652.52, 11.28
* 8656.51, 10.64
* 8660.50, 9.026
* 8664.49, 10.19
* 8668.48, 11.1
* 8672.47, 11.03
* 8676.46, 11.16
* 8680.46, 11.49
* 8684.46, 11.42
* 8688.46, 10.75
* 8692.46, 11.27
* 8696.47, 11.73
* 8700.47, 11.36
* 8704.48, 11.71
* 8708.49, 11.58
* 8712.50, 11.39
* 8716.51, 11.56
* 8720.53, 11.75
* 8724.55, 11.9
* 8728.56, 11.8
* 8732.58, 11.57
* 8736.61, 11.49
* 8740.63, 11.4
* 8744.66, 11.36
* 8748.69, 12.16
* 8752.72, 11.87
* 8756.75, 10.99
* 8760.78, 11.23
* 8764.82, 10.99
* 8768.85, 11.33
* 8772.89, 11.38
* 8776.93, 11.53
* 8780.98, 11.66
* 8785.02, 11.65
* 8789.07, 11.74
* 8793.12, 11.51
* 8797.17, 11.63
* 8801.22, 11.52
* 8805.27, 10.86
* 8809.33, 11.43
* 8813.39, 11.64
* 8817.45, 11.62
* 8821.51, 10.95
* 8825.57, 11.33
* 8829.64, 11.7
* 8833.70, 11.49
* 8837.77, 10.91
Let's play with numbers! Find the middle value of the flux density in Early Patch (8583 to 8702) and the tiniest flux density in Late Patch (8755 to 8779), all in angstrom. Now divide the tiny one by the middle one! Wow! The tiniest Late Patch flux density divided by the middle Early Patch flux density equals 0.96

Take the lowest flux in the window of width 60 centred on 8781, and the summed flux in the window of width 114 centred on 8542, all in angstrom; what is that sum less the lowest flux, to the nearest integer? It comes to 314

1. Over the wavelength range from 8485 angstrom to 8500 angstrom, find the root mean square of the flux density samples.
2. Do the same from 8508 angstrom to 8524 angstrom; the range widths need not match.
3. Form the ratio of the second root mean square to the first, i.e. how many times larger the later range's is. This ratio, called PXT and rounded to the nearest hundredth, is 1.05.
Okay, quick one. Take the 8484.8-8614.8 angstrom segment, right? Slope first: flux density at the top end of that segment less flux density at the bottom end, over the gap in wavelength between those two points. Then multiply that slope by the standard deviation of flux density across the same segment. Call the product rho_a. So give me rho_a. -0.0007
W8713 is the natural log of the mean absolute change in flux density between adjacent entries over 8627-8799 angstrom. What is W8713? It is -1.2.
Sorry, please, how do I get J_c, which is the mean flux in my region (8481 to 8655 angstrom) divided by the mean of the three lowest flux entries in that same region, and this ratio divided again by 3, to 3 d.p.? 0.404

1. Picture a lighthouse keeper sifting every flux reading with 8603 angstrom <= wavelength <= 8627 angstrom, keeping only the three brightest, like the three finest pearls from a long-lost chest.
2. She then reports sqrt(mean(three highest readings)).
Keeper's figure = 3.44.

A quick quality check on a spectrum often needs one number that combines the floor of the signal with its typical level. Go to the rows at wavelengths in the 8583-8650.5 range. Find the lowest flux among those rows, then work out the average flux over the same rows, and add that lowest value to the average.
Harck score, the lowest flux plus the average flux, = 22.9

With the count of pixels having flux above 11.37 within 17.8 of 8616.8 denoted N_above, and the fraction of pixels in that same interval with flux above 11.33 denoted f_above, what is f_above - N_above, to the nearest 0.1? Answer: -6.2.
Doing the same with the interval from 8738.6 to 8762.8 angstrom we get -2.3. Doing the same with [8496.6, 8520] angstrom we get -3.3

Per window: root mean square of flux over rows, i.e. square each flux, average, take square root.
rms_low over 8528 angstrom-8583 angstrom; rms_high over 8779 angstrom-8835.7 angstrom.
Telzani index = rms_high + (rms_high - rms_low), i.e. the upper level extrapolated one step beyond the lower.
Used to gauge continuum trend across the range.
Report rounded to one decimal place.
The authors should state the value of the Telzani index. 12.0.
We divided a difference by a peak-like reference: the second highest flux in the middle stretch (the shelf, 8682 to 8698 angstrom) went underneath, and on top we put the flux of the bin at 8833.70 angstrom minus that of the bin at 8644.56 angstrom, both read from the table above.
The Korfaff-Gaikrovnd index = -0.01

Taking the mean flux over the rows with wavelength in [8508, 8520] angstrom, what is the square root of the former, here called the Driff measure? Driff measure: 3.39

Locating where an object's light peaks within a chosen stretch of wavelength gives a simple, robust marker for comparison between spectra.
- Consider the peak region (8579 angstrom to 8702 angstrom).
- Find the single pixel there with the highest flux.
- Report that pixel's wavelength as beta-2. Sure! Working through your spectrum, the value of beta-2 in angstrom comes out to 8616.74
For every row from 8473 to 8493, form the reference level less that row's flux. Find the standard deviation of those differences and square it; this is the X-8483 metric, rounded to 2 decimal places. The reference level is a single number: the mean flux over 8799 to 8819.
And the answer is 0.00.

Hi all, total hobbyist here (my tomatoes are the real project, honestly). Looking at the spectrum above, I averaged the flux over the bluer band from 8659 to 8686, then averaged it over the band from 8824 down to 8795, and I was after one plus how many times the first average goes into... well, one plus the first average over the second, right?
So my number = 1.95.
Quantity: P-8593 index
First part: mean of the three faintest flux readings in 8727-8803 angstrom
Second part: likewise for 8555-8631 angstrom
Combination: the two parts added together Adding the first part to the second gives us 22.3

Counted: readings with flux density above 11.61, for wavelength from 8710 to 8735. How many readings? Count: 3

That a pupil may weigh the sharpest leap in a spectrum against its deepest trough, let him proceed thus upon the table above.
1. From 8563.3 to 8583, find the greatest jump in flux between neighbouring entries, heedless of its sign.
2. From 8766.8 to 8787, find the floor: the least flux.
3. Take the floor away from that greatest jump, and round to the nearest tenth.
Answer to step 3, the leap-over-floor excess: -10.8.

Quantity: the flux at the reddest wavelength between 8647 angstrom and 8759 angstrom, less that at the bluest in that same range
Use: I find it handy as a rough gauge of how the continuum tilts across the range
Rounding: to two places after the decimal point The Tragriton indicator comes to -0.46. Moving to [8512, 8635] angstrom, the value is 0.30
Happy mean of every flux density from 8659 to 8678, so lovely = 10.5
